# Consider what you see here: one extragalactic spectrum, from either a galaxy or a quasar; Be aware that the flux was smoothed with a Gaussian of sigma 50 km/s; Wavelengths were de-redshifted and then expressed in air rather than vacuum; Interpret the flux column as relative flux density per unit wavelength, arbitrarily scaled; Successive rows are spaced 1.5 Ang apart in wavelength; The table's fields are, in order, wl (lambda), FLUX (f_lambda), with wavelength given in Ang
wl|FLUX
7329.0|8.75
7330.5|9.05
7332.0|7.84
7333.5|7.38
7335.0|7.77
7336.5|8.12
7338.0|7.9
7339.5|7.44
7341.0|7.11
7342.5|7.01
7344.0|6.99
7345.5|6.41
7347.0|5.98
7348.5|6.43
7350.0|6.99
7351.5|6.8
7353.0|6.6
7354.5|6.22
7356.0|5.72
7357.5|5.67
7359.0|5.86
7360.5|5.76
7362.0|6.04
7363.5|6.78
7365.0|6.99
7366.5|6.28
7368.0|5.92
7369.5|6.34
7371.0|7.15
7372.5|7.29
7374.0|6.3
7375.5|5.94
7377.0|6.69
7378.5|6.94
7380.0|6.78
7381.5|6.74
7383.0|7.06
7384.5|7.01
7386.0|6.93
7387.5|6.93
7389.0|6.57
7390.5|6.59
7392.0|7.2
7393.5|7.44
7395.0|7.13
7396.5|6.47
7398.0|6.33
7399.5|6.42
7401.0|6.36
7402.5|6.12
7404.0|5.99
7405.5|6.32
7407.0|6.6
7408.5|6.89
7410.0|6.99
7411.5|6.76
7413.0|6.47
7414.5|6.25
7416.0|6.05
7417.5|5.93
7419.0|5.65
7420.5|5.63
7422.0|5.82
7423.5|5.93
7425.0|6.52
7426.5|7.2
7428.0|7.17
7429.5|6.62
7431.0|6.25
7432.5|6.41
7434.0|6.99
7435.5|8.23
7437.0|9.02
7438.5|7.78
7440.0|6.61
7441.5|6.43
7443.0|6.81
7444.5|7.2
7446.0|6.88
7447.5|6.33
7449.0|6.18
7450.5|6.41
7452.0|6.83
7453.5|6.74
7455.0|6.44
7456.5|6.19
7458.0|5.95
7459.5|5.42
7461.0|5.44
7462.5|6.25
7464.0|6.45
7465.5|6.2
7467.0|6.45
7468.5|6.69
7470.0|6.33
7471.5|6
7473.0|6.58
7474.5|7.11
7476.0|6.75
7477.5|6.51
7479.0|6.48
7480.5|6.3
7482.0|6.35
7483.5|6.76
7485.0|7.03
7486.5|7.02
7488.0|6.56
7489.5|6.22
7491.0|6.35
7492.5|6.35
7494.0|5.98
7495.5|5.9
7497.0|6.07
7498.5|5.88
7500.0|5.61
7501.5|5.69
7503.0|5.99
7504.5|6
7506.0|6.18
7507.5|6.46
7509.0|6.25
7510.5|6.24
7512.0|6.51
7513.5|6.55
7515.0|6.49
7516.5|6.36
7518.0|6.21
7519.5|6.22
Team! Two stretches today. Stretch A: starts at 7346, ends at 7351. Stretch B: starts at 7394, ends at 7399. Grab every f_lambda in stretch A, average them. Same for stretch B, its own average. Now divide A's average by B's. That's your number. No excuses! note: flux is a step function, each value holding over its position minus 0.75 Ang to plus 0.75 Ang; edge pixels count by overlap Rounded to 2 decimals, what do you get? 0.97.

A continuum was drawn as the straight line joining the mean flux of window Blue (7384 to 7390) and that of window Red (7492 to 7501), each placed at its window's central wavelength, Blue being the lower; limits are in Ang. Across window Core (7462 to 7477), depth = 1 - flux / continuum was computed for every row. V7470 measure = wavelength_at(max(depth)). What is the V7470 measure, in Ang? 7471.5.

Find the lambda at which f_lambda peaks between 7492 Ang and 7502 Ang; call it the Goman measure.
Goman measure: 7492.5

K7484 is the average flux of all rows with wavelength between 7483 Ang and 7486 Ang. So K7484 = 6.9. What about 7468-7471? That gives 6.5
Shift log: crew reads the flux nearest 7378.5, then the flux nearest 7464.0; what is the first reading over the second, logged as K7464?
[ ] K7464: 1.08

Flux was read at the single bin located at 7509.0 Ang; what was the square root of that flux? 2.50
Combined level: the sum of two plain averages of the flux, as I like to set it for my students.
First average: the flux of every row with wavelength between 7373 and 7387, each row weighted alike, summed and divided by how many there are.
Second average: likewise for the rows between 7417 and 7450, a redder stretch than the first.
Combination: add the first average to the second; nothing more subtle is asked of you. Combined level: 13.4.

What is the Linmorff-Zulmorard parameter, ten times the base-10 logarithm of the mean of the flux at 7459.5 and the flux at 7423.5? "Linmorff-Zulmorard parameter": 7.54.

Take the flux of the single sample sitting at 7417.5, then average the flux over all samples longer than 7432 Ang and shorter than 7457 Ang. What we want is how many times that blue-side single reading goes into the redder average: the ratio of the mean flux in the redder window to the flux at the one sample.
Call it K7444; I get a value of 1.17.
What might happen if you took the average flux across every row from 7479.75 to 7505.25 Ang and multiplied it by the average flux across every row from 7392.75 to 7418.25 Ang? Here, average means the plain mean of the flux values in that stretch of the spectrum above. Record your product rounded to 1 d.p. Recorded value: 40.6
